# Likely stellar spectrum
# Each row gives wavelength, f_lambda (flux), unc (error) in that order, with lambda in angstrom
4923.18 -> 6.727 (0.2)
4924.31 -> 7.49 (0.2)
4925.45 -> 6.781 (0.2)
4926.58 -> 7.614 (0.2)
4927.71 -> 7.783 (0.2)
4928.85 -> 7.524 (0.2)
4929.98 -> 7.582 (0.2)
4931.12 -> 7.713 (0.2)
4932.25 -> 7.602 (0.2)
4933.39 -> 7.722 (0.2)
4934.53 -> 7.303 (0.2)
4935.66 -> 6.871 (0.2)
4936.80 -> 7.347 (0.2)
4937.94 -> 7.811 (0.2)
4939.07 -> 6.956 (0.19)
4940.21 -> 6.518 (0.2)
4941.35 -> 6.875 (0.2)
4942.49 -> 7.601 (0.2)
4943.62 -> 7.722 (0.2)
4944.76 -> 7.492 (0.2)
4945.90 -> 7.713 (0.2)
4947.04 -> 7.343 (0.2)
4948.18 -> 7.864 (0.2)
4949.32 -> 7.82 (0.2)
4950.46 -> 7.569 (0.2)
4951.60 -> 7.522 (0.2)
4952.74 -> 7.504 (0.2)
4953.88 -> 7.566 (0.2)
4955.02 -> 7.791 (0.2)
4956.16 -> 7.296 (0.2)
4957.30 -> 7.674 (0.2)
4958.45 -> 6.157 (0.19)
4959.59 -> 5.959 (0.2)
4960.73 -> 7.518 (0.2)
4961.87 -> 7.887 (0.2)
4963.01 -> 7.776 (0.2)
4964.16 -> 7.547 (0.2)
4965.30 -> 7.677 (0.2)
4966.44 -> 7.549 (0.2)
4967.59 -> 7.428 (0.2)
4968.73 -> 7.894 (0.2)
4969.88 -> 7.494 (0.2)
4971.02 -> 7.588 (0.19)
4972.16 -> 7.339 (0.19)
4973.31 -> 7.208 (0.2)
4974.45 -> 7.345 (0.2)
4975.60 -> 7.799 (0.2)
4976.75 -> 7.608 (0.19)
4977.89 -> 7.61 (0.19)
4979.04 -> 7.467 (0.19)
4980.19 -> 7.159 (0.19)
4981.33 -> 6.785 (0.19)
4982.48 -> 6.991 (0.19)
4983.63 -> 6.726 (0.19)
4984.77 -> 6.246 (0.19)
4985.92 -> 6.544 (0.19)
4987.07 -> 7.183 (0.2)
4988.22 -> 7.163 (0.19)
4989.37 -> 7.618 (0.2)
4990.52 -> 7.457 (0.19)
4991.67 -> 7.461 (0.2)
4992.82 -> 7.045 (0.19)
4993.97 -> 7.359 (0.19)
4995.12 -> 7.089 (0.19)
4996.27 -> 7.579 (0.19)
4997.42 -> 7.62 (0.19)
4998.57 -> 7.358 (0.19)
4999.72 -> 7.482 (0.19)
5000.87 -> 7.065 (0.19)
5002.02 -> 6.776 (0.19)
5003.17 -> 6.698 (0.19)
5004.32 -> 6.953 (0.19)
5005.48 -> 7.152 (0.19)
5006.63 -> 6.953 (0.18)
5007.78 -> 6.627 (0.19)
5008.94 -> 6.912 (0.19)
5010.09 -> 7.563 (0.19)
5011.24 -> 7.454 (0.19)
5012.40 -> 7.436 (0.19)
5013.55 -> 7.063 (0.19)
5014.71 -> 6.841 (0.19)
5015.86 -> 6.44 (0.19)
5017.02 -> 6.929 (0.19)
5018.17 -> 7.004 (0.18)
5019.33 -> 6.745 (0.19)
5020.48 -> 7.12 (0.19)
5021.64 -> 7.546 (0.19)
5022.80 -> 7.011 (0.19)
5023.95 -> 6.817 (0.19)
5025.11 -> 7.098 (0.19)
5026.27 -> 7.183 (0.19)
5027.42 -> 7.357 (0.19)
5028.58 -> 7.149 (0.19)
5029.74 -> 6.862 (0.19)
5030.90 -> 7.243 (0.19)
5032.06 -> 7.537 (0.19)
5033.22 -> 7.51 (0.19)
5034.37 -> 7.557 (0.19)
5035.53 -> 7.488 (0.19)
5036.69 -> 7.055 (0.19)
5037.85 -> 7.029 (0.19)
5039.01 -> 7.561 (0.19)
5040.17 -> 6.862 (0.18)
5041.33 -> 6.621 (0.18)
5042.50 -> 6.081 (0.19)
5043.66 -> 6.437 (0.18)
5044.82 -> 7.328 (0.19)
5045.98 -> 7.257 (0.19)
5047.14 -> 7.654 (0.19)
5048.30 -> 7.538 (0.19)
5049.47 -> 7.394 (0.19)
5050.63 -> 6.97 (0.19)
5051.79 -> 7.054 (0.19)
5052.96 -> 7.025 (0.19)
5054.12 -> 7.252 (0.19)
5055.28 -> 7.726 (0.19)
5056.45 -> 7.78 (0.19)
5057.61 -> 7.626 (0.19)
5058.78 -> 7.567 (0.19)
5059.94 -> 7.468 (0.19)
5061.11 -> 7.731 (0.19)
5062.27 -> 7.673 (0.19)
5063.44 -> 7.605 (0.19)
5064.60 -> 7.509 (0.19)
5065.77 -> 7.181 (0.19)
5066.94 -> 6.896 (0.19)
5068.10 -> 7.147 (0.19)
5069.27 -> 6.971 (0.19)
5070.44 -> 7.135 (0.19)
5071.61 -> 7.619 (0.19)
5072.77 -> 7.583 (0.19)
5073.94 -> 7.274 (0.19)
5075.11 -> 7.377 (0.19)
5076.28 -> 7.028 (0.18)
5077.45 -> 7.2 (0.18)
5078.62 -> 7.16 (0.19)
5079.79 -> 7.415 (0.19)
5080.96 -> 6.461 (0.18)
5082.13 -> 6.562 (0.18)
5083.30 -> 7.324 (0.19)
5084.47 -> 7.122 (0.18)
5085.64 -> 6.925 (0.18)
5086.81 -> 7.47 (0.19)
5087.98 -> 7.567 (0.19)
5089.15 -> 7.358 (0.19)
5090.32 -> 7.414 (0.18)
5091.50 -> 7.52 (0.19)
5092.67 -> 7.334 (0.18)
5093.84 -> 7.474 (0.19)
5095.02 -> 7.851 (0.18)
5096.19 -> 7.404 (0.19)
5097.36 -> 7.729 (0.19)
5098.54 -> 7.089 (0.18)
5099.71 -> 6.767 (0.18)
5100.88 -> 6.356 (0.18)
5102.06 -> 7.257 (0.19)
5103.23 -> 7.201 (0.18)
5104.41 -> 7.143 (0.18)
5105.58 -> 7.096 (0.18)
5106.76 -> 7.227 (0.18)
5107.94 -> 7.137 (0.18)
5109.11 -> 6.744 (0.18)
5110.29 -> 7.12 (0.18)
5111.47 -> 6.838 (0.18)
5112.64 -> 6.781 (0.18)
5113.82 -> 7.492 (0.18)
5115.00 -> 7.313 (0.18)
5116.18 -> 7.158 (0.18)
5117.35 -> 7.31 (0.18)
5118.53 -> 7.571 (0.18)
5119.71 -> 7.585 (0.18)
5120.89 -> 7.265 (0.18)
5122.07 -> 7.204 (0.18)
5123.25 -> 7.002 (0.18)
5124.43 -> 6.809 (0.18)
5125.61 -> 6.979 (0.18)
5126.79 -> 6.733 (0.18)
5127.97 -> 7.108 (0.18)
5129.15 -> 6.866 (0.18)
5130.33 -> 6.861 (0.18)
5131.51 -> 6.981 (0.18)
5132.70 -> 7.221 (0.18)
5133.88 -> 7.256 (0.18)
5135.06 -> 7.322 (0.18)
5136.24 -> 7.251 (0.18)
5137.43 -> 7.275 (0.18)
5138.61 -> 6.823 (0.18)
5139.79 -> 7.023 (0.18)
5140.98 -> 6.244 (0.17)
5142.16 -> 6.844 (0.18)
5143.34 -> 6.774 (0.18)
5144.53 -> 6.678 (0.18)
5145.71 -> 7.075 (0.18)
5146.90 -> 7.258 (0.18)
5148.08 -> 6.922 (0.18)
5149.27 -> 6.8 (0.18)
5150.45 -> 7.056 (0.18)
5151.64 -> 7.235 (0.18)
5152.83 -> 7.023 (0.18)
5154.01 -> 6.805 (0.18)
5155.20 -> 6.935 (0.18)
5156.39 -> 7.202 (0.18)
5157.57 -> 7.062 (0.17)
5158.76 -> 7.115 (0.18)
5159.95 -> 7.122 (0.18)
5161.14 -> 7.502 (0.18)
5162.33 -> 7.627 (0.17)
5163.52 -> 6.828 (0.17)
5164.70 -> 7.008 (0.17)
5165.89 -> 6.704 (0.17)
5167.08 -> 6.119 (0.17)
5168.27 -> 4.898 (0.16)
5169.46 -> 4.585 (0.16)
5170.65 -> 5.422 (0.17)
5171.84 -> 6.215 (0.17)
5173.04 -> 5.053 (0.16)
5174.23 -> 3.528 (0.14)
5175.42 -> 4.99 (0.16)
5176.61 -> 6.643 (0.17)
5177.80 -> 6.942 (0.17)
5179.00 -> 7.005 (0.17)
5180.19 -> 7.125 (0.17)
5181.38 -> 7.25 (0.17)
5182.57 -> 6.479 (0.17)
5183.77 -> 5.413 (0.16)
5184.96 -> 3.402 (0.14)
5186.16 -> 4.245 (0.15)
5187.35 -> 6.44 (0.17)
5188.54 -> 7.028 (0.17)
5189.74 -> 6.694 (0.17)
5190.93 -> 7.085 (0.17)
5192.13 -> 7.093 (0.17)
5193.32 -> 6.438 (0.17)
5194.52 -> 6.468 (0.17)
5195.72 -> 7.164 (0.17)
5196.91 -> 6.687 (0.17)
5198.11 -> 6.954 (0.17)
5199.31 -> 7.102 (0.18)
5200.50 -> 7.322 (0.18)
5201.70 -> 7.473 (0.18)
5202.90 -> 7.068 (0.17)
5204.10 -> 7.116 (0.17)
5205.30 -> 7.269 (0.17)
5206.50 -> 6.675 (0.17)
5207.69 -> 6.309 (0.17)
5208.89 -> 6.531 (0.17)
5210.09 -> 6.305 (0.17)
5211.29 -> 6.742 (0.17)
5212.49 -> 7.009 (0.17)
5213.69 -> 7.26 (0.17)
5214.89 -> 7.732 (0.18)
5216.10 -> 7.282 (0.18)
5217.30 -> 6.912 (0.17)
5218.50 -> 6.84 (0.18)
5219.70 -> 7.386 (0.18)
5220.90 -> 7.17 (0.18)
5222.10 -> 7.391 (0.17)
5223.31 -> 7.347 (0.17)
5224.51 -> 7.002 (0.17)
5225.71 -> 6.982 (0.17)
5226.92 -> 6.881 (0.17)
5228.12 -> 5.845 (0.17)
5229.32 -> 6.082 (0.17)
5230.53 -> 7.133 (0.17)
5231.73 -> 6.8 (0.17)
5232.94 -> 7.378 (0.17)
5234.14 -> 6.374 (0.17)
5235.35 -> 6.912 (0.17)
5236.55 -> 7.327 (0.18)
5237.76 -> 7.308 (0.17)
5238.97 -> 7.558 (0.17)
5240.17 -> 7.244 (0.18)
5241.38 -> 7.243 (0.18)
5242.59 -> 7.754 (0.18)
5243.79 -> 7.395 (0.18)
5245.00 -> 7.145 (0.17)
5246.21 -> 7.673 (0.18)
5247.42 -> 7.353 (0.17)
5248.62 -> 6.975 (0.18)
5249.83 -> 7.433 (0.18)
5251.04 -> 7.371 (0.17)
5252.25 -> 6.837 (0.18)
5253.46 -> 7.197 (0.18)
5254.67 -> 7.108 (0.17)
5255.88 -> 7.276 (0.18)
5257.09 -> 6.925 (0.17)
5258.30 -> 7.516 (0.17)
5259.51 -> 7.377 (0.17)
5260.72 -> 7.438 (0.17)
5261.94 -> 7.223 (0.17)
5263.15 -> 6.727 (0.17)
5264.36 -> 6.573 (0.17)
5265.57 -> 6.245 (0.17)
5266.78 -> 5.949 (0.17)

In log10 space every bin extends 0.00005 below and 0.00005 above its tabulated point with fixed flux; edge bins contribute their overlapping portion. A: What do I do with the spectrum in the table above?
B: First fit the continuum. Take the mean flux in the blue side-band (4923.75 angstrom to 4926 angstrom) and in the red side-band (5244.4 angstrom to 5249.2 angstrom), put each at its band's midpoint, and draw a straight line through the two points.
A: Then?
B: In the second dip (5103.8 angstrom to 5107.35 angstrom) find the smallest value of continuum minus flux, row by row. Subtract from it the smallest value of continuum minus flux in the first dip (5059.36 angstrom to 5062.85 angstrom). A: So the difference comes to 0.53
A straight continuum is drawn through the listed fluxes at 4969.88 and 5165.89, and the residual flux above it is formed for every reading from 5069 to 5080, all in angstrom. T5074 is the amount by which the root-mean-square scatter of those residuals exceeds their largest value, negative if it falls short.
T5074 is -0.24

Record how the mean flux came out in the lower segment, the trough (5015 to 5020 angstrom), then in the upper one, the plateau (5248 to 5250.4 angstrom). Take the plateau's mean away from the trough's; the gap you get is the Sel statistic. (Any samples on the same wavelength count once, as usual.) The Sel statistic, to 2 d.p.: -0.42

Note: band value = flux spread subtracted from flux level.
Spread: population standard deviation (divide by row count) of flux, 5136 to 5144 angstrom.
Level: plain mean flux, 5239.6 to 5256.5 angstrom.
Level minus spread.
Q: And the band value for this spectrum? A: 6.96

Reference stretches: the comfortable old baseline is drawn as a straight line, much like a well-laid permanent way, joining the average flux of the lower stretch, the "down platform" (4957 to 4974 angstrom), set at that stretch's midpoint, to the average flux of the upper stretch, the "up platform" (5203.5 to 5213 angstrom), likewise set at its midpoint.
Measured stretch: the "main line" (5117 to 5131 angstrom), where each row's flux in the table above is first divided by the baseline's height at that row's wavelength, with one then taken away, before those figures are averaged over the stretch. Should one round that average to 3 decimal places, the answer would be 0.020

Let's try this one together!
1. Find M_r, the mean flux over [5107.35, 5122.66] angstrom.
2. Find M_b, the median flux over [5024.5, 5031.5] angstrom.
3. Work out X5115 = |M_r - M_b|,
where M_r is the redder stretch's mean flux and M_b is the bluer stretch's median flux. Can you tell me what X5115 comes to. 0.0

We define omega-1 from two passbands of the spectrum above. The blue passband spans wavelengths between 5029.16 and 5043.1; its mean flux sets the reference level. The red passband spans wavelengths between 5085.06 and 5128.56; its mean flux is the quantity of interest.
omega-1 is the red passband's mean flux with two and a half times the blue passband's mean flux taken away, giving -10.6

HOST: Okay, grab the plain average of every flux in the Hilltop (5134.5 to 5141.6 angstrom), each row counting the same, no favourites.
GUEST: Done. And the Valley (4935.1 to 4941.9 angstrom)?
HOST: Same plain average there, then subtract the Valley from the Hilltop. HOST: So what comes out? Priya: -0.1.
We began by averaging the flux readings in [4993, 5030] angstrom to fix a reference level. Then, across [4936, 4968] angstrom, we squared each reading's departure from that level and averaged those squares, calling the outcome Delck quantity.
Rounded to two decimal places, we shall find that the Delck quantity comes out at 0.33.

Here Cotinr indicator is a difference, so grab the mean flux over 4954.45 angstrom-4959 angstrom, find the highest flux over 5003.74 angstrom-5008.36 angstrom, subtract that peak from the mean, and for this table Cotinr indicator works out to 0.1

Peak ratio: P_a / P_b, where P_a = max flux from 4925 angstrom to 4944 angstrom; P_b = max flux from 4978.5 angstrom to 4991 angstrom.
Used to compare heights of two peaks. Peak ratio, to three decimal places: 1.025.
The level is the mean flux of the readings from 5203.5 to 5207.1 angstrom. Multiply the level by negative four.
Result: -28.1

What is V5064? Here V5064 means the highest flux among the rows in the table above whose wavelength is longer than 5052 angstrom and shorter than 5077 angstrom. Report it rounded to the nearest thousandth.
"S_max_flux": 7.780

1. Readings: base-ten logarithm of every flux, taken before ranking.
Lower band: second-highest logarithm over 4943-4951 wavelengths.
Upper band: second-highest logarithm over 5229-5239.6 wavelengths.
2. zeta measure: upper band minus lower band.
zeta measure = -0.025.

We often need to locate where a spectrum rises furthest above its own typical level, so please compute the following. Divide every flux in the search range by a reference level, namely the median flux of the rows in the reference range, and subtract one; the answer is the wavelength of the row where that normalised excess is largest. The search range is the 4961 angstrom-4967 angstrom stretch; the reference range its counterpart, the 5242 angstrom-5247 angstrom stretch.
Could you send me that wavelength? 4961.87 angstrom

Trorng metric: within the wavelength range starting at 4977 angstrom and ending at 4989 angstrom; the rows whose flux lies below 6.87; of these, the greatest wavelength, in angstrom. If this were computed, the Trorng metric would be 4985.92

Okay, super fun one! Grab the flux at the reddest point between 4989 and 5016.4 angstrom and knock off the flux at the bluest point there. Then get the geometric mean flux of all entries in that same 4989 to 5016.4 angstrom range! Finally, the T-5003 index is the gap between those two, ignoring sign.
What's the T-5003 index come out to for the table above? 8.3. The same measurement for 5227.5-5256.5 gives 5.7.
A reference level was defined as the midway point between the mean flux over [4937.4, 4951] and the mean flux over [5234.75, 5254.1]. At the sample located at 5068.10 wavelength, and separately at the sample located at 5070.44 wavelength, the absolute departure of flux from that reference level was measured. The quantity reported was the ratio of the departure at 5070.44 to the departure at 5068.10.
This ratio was 1.05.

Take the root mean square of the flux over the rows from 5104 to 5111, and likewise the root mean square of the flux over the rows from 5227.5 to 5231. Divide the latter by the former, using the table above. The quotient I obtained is 0.901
